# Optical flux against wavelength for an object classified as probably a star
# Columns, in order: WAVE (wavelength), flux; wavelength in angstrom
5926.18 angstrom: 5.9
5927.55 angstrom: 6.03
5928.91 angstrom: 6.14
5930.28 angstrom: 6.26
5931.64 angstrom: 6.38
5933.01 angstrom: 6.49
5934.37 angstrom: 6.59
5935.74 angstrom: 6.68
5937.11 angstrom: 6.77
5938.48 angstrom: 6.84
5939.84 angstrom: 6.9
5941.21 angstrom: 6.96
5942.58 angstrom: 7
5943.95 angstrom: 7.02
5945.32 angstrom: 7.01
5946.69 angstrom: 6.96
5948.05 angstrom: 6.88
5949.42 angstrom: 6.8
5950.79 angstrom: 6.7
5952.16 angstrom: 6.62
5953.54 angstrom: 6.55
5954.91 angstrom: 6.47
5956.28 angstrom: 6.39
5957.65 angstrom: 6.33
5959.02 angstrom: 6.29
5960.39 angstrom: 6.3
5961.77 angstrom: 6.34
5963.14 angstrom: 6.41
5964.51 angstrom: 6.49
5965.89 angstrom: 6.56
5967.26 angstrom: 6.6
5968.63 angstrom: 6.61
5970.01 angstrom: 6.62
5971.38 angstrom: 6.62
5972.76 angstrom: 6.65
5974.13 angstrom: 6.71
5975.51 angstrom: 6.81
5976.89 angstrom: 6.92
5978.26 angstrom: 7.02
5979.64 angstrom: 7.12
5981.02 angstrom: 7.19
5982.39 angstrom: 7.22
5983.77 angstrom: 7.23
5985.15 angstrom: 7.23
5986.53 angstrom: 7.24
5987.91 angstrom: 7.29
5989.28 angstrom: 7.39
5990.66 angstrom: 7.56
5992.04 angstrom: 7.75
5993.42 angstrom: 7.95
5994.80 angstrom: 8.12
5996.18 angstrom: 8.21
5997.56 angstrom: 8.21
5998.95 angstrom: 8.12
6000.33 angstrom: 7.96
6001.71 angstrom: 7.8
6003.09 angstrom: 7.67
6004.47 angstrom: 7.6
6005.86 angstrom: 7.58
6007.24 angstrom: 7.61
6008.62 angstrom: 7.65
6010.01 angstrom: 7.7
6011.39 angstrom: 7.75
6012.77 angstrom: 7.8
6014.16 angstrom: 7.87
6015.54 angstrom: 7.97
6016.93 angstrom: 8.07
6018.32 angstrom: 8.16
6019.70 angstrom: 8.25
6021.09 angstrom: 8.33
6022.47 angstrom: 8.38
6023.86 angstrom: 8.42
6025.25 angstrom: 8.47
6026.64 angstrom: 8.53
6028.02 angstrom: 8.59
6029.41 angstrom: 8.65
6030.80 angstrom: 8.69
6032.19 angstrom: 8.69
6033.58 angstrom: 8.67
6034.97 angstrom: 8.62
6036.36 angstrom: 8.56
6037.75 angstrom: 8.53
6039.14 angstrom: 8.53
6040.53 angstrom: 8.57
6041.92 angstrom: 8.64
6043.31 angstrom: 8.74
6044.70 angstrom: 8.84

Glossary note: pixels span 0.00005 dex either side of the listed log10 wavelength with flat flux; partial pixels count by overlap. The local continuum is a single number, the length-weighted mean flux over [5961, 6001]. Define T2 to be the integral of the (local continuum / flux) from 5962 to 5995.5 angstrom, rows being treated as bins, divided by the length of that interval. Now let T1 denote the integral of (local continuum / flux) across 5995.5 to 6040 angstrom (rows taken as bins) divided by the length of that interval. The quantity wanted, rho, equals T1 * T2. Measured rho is 0.90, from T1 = 0.88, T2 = 1.02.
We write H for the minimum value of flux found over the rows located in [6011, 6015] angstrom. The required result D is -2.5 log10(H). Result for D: -2.22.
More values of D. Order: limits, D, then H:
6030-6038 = -2.33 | 8.53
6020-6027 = -2.30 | 8.33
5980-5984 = -2.14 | 7.19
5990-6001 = -2.20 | 7.56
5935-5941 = -2.06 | 6.68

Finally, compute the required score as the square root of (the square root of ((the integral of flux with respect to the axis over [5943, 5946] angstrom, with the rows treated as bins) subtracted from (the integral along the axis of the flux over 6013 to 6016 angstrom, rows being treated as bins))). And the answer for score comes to 1.28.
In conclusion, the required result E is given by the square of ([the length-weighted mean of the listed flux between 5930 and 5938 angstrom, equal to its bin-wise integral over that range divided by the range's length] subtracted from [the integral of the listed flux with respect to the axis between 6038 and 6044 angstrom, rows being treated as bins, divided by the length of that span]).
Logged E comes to 4.3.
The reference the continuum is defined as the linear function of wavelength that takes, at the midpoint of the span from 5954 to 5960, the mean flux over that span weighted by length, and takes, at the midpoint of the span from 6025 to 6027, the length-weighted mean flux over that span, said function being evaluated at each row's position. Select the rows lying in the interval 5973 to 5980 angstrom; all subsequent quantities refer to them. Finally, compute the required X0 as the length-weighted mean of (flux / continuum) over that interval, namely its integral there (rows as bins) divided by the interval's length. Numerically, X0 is 0.99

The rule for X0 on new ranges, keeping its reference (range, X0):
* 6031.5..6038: 0.98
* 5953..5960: 1.01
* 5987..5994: 1.02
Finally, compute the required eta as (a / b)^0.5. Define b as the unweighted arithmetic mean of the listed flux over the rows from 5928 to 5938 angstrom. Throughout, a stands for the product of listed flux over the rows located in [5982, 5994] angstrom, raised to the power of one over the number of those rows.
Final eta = 1.07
